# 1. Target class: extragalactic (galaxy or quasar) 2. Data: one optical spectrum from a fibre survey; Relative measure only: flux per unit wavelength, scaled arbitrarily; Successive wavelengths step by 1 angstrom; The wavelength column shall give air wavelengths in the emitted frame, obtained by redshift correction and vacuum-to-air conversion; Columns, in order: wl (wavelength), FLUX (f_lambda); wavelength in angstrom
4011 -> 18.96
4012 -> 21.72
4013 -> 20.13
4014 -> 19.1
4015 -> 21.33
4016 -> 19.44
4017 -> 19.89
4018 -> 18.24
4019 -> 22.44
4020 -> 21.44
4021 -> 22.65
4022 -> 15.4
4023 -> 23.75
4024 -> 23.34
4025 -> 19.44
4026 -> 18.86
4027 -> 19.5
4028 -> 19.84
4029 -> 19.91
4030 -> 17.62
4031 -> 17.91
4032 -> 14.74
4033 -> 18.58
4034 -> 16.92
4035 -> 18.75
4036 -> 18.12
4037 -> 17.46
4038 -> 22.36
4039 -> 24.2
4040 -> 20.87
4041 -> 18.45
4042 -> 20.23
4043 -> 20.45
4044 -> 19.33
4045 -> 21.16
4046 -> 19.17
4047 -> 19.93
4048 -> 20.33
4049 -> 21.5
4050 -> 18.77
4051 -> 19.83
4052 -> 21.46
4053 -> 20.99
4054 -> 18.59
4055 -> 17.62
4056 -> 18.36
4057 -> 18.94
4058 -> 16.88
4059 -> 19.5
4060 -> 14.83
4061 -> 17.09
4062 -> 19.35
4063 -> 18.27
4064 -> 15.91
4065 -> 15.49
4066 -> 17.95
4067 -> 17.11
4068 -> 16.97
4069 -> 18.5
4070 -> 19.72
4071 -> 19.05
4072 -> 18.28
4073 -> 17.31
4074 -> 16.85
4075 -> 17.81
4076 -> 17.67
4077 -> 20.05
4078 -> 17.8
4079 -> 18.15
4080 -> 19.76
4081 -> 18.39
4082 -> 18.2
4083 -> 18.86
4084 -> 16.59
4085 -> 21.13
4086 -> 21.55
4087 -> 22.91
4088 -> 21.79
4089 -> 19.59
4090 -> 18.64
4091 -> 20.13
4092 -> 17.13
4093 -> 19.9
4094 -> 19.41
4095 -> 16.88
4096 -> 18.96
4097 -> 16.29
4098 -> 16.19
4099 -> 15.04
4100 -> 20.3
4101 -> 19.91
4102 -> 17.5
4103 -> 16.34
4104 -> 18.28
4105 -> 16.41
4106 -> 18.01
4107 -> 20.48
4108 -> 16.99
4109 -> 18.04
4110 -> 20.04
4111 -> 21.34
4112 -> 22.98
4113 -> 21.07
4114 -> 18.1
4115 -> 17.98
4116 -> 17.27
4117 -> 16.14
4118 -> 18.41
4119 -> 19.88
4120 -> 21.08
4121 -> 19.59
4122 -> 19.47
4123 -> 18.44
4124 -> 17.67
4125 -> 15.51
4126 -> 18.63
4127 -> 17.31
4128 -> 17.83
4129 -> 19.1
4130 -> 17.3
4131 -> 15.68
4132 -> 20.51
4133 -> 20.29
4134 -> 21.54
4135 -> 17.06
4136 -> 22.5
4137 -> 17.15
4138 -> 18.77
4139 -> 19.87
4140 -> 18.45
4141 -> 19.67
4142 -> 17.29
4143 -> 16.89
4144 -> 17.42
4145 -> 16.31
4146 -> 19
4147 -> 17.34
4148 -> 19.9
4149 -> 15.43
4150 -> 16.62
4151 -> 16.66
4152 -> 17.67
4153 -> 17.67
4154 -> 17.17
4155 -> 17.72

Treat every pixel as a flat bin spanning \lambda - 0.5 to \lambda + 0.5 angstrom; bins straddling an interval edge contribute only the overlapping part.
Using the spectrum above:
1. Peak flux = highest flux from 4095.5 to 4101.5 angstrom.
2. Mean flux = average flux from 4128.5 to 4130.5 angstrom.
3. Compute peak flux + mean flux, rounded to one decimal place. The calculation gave 38.5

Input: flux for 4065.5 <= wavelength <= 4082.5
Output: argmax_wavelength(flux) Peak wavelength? 4077 angstrom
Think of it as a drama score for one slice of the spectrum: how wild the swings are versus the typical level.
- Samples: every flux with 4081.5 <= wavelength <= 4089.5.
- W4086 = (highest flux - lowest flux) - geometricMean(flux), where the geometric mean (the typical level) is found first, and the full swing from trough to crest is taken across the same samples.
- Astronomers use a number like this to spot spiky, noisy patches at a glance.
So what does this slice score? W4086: -13.7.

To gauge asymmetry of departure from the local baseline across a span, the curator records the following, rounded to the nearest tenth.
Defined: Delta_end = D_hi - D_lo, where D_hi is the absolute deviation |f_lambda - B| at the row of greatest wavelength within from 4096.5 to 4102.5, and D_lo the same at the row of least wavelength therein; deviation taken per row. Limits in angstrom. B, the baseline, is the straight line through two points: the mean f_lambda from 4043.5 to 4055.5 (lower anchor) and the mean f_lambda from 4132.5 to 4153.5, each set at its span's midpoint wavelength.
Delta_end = -1.3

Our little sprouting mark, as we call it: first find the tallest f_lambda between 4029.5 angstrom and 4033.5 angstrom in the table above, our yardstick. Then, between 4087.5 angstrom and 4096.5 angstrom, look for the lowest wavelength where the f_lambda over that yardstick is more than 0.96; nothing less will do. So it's 4088 angstrom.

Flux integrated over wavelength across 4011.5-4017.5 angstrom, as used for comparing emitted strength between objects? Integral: 122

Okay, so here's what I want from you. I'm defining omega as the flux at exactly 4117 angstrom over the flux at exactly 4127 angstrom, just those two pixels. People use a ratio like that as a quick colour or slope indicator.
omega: 0.93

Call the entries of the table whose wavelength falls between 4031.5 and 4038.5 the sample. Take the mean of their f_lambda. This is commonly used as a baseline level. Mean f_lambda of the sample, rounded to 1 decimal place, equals 18.1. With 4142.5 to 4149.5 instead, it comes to 17.5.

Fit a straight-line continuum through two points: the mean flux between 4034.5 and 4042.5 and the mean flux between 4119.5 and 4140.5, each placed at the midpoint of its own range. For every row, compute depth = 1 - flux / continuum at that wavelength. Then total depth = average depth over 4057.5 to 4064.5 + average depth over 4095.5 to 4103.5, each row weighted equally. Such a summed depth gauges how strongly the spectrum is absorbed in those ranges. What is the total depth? 0.20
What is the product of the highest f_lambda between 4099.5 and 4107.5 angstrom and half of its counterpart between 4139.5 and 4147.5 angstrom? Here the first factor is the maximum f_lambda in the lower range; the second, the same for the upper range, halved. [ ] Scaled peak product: 201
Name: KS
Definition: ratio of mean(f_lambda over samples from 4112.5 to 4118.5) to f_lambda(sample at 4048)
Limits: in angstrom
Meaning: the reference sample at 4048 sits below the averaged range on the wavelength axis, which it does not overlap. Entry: 0.89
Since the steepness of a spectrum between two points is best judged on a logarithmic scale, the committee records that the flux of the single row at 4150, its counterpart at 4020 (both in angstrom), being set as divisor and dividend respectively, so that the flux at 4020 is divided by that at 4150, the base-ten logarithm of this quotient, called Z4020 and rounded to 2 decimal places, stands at 0.11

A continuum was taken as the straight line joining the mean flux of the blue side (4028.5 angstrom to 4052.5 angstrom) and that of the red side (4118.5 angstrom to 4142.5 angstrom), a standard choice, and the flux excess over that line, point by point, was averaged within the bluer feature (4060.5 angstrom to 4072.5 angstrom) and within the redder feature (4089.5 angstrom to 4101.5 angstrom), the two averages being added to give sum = -2.3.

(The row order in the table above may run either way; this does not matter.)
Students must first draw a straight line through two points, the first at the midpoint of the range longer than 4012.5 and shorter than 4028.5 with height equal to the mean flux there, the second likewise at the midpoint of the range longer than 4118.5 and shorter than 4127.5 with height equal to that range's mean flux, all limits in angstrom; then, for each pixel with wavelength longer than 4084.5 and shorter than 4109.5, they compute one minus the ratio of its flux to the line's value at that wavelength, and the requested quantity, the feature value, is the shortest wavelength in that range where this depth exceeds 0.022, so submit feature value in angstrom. 4090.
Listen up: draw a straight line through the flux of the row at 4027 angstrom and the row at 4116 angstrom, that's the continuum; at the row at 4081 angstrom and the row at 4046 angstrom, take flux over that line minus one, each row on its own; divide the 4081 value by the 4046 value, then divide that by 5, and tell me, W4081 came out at 0.35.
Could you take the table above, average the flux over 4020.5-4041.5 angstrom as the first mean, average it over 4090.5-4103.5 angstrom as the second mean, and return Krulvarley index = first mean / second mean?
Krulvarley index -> 1.08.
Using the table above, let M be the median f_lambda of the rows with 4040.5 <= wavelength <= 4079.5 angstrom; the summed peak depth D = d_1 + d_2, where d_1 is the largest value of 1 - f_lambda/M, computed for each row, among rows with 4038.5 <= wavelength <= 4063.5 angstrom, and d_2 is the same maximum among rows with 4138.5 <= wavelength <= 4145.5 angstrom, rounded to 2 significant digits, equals 0.32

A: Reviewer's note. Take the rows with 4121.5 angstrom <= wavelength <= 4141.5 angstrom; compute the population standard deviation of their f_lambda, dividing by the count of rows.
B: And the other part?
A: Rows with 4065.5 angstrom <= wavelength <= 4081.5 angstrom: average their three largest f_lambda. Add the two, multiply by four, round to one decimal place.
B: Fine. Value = 86.4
